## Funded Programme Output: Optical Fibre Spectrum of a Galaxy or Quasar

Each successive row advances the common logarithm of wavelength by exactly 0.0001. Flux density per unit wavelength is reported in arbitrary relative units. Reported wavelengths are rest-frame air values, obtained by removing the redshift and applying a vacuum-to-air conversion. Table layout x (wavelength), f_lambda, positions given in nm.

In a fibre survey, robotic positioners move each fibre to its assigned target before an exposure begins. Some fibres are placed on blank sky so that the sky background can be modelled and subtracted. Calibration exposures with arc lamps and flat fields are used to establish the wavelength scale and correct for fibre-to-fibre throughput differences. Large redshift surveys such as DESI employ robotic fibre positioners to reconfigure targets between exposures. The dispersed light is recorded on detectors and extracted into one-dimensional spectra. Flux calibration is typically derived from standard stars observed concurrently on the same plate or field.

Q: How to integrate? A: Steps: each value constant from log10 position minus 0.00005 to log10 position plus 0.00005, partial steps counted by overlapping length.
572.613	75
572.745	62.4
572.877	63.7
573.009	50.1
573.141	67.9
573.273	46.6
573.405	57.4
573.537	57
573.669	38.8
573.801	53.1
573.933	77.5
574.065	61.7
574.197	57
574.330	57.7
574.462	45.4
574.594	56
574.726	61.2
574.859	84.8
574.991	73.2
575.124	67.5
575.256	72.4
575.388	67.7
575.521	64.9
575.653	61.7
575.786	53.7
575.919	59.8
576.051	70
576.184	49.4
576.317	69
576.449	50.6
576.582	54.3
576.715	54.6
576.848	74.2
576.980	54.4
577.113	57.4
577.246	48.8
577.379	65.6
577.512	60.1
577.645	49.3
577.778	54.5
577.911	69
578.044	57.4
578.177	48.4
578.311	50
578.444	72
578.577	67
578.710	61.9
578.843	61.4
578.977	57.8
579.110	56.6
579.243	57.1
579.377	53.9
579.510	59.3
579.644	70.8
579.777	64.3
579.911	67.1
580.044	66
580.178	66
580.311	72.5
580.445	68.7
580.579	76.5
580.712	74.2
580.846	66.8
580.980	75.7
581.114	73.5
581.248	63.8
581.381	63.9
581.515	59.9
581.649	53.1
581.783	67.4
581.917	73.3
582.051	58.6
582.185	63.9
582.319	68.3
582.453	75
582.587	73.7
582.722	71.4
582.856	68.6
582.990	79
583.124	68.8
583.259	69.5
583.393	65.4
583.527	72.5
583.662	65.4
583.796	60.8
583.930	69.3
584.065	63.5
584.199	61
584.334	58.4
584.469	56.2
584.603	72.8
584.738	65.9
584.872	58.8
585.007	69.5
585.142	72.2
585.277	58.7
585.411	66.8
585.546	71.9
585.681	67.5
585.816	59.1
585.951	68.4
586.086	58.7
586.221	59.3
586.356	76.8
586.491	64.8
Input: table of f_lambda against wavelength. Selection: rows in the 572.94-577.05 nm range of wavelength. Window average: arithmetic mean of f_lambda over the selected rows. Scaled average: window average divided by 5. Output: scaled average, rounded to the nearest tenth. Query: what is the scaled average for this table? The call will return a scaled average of 12.1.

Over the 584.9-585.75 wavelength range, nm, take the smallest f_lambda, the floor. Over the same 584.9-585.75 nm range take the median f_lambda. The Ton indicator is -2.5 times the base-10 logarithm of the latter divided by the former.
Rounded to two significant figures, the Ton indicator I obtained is -0.17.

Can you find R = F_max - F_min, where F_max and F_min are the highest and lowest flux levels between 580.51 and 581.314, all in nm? 12.7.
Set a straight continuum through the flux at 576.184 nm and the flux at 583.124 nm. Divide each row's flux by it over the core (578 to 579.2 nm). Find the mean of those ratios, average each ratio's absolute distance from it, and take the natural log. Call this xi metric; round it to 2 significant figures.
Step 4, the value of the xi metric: -2.3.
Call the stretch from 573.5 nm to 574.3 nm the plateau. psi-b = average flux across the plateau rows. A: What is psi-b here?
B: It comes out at 58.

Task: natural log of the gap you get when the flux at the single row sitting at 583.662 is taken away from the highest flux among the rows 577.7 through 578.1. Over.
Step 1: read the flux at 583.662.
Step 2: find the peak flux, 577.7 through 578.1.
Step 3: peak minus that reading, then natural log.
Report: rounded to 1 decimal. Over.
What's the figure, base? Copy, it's 1.3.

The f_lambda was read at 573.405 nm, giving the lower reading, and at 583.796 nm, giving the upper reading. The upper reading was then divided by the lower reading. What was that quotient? 1.06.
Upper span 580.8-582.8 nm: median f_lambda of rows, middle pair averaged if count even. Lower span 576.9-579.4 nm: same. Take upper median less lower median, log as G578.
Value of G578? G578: 10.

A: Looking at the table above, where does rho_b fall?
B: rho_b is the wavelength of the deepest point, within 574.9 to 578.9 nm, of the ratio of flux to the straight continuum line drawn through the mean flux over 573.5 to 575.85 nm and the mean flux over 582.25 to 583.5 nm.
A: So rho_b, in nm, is 578.177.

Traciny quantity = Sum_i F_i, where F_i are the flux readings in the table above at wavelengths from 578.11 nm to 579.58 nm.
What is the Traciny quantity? 645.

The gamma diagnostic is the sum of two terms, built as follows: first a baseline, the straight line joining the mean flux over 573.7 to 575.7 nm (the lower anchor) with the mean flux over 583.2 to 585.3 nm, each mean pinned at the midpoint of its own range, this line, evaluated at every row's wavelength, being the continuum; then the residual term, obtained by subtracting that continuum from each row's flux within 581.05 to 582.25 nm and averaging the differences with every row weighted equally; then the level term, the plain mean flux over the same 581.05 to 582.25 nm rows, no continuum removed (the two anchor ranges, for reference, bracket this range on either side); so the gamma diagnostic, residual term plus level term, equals 64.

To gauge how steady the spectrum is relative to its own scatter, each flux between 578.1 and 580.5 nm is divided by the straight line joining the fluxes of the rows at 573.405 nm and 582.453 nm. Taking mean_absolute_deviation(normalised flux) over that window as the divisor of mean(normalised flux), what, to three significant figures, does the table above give 11.5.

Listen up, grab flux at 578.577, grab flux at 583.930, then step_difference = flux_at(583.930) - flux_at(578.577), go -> 2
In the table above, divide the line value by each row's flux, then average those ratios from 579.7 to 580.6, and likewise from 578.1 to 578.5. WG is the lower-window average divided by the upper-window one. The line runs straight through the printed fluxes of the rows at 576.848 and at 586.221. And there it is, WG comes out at 1.30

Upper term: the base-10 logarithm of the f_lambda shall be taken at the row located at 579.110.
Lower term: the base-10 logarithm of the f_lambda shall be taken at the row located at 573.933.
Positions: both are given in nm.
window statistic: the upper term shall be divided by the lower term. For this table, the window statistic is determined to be 0.93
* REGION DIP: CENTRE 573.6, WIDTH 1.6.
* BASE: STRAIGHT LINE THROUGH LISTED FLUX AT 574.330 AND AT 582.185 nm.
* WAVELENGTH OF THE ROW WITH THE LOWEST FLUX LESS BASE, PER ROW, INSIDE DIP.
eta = 573.669 nm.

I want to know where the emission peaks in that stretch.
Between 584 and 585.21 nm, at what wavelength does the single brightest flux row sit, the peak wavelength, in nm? 584.603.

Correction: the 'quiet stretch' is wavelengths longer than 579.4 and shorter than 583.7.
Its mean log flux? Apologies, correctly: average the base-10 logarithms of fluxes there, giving 1.83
